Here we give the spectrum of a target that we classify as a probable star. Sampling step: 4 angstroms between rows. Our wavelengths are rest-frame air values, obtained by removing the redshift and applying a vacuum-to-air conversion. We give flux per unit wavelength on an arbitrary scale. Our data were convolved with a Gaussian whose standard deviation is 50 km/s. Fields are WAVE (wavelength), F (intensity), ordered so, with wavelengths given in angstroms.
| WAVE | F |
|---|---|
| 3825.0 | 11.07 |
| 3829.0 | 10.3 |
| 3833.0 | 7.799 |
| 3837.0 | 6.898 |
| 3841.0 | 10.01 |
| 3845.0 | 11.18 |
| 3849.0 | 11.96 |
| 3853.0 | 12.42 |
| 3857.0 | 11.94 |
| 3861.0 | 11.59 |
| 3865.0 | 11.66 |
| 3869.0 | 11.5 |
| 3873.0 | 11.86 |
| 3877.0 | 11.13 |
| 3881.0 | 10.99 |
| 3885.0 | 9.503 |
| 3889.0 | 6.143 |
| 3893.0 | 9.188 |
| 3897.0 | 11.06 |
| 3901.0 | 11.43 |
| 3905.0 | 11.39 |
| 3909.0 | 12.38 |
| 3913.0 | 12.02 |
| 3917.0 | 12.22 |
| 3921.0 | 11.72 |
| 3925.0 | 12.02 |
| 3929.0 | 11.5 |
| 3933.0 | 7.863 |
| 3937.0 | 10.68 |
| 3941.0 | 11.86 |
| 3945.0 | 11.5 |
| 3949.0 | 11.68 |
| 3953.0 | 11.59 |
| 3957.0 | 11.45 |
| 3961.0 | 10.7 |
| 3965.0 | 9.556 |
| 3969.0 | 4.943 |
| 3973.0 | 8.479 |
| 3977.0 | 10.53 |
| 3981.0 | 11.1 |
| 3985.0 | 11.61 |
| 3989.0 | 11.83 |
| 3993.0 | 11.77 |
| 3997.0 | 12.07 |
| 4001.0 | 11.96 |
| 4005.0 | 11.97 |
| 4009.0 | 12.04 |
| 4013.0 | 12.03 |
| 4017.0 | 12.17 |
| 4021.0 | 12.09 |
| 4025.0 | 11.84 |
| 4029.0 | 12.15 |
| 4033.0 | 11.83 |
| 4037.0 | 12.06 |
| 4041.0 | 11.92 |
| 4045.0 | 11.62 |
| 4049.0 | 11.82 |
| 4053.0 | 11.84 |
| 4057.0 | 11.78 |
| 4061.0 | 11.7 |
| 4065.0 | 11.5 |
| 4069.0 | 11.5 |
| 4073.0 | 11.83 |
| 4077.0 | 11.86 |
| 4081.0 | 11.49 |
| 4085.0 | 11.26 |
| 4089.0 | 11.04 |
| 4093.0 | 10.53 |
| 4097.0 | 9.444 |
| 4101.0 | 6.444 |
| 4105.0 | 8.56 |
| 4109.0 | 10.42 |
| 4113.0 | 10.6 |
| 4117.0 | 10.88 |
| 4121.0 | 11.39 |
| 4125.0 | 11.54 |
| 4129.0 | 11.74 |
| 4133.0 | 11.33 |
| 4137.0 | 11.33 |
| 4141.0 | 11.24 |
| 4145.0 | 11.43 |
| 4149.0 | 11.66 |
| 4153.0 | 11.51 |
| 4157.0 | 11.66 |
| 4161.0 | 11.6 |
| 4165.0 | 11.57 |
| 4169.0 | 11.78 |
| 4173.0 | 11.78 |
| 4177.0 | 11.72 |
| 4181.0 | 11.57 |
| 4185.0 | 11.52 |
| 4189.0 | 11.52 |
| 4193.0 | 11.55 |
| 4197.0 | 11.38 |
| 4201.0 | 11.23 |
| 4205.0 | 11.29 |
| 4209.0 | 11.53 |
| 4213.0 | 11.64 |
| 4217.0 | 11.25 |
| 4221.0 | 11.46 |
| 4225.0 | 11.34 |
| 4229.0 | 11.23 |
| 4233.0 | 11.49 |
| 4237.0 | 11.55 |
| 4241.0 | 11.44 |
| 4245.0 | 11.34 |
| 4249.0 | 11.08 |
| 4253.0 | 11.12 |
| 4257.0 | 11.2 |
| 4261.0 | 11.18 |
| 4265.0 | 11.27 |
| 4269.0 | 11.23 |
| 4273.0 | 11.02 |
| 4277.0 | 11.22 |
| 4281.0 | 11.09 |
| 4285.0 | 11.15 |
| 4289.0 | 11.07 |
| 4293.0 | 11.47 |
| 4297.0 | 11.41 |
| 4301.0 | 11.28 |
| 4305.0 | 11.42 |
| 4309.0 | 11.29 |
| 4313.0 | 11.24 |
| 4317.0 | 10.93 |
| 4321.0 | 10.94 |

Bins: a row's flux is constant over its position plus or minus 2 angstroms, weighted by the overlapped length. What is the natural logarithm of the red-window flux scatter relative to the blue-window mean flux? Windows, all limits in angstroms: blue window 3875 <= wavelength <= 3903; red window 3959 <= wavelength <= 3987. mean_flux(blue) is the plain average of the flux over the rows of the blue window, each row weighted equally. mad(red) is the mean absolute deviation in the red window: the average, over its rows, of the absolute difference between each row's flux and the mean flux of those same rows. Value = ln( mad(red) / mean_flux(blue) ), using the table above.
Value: -1.8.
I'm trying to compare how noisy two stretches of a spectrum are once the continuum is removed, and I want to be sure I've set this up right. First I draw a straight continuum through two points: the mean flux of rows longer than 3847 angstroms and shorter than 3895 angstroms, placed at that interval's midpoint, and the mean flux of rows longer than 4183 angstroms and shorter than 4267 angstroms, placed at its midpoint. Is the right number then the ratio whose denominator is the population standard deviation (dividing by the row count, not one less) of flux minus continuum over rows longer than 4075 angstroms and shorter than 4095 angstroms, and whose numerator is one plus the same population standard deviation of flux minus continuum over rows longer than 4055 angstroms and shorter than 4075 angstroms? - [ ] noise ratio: 2.5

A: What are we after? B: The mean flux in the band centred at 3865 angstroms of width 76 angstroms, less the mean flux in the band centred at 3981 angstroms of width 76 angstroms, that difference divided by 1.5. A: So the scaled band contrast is -0.37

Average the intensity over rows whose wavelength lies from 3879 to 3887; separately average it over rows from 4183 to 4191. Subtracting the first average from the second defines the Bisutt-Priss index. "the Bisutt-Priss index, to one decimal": 1.3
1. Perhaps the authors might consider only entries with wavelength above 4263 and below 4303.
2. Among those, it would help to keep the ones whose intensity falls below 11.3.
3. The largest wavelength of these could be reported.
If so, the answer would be 4301.0 angstroms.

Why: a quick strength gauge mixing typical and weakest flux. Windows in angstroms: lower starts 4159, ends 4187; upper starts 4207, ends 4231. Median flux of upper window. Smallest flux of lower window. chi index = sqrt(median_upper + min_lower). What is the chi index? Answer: 4.79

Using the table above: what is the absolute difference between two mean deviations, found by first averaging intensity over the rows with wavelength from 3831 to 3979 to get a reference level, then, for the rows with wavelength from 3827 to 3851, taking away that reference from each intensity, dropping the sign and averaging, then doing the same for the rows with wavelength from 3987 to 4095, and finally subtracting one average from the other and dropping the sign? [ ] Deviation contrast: 0.40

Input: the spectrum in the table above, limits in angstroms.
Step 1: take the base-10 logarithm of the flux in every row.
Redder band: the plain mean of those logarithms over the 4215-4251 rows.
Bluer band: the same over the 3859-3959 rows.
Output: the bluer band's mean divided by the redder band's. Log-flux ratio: 0.984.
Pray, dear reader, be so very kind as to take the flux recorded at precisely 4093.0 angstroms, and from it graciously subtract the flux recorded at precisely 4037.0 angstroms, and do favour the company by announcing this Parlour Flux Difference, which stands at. -1.5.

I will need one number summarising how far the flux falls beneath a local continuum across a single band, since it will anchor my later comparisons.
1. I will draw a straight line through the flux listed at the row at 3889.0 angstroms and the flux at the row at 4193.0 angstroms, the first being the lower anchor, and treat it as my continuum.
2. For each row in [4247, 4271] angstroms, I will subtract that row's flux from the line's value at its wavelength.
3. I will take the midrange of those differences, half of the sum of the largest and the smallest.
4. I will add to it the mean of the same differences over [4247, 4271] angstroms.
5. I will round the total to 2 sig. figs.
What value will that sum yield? 3.1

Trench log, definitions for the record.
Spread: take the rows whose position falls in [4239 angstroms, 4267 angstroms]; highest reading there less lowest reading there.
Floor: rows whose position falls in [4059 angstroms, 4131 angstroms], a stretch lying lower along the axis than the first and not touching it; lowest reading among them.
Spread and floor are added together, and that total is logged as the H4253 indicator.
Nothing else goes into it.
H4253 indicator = 6.8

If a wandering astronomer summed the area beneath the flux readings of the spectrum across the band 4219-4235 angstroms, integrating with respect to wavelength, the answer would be 182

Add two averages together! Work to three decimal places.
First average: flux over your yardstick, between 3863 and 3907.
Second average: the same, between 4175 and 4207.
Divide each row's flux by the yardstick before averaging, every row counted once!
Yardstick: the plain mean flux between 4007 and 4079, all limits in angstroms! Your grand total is 1.855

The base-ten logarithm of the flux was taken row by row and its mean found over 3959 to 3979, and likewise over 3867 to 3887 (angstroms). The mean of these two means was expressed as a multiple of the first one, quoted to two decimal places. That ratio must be 1.06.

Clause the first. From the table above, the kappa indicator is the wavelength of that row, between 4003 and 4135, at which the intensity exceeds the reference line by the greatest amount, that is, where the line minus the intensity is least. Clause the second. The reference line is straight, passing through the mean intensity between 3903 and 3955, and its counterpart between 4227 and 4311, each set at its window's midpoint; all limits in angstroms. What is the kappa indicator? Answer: 4017.0 angstroms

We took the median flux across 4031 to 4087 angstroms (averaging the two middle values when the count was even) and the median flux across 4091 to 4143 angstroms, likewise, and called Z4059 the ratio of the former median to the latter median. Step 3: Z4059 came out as 1.085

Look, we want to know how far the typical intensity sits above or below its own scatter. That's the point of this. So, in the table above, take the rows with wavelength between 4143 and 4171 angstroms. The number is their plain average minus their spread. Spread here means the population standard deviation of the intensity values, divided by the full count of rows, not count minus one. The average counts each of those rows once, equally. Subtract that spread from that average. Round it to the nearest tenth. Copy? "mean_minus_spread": 11.5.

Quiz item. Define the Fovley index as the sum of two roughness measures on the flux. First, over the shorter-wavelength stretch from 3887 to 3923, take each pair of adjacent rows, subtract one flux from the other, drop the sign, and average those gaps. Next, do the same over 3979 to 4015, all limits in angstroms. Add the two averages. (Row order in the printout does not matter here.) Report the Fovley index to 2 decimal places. 1.08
